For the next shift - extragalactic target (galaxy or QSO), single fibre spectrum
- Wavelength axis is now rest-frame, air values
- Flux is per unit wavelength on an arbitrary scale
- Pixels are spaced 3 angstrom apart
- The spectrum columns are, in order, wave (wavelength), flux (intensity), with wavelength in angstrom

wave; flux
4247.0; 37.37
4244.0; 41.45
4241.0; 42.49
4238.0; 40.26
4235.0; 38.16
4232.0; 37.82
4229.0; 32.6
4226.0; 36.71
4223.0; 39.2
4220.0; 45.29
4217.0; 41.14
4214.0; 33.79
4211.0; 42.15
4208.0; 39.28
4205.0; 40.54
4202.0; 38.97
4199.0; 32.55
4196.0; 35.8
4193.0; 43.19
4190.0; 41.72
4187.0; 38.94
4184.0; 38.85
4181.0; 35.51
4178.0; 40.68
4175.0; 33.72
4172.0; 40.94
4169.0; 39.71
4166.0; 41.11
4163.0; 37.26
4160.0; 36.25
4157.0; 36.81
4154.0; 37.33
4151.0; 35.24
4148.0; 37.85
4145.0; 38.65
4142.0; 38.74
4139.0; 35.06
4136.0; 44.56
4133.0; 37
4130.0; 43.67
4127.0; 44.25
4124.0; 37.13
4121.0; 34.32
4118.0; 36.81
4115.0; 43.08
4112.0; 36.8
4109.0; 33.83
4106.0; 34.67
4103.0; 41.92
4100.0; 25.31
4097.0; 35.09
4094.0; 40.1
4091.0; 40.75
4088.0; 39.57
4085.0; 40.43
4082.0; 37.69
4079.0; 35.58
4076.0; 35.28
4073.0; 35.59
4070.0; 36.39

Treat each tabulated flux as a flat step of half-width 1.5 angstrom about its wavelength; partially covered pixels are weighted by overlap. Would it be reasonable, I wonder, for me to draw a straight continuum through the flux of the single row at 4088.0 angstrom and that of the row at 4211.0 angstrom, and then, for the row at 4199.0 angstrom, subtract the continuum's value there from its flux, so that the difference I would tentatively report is -9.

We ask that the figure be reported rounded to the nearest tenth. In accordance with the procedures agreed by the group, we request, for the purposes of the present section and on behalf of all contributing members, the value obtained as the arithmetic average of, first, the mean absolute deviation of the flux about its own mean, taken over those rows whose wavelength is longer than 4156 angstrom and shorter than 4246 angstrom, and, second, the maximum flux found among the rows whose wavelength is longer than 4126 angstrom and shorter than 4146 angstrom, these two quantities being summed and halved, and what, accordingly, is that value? 23.6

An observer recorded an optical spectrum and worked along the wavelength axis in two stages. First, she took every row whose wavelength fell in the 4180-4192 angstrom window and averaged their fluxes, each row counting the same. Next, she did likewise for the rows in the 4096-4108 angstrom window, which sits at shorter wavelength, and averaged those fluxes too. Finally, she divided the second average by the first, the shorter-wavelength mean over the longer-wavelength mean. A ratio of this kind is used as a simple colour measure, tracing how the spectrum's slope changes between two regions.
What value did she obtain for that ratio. 0.88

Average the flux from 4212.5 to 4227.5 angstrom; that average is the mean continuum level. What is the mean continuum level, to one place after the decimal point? 39.2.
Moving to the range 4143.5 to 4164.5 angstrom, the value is 37.1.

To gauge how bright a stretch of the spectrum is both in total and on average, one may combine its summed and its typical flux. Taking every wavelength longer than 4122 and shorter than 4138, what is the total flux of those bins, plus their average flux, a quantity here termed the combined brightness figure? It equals 248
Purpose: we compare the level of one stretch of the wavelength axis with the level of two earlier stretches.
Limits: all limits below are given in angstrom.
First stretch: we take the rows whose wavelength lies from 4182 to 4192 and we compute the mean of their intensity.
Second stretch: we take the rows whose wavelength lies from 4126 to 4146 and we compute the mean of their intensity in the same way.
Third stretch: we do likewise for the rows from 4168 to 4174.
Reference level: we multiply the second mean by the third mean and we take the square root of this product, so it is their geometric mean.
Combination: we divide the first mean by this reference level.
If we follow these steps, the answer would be 0.99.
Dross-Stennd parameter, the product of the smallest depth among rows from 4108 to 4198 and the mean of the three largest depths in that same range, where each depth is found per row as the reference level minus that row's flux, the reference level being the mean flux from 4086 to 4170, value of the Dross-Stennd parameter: -26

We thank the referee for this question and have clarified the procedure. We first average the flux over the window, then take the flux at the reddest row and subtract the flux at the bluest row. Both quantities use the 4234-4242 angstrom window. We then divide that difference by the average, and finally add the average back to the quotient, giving 40.4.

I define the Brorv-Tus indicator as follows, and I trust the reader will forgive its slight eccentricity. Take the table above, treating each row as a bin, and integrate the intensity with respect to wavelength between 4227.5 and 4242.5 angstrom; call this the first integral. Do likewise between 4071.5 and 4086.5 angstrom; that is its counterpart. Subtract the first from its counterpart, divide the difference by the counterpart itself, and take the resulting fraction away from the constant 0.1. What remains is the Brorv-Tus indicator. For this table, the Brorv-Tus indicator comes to 0.14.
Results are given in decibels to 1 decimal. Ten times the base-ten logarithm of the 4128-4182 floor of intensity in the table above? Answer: 15.3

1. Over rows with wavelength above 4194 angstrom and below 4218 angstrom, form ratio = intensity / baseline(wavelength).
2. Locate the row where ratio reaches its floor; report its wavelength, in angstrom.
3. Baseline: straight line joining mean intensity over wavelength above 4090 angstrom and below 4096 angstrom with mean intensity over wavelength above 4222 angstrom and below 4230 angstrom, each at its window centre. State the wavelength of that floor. 4199.0 angstrom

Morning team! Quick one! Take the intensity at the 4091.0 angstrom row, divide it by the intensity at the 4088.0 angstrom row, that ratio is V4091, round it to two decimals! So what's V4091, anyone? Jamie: 1.03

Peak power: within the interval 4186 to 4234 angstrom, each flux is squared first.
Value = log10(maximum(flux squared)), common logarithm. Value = 3.31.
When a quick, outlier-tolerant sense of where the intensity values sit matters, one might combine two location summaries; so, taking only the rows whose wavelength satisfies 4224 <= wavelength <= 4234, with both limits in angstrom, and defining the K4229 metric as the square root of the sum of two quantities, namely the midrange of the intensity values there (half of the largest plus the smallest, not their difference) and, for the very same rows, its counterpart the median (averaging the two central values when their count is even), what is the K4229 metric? 8.5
